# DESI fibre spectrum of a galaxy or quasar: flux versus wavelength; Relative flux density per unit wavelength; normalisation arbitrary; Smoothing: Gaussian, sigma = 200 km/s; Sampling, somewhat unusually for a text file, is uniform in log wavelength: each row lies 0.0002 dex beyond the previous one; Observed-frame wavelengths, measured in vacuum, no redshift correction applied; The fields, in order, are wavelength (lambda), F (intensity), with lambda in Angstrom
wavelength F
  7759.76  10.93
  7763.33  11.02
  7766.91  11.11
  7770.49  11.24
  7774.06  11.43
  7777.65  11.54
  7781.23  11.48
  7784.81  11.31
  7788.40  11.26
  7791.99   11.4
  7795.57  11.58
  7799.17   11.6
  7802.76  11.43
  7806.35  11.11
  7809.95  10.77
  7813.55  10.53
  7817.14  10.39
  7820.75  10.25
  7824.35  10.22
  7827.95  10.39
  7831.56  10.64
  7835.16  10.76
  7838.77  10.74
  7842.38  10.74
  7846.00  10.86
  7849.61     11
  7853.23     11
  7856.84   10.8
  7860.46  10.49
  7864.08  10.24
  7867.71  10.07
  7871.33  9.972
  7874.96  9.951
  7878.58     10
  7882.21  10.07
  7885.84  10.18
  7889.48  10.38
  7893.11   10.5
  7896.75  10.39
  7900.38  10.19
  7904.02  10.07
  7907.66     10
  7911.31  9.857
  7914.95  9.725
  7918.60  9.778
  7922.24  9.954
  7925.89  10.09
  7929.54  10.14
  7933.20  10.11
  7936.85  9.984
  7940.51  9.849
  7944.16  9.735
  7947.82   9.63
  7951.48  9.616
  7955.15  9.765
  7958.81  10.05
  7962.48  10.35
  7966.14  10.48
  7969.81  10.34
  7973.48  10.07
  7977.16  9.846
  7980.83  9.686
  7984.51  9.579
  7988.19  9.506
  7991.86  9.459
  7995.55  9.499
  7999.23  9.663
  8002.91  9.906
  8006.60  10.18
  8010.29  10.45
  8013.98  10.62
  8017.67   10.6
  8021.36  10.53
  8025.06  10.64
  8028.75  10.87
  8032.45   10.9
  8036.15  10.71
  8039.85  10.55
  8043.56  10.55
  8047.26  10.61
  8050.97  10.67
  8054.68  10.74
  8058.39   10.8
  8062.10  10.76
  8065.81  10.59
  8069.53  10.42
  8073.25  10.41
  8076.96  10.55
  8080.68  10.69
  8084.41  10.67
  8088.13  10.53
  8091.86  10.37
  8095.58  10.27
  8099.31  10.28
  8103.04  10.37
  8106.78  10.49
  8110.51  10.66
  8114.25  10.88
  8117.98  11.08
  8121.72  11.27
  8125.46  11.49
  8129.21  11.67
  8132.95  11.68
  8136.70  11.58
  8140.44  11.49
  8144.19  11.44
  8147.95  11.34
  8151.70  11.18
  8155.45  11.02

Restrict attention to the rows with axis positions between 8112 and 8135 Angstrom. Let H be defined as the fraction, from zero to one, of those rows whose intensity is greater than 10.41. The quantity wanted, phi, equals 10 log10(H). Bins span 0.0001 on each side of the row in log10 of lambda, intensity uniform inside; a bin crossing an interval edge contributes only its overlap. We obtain 0.0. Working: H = 1.00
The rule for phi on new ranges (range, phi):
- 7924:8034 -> -5.7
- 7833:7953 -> -5.6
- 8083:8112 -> -3.0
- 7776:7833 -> -1.2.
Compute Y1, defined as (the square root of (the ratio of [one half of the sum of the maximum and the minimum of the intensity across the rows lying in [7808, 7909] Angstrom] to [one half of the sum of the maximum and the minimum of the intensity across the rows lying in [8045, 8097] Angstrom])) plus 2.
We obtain 3.00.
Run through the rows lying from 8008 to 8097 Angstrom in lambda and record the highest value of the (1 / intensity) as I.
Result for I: 0.097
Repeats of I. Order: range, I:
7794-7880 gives 0.100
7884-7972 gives 0.104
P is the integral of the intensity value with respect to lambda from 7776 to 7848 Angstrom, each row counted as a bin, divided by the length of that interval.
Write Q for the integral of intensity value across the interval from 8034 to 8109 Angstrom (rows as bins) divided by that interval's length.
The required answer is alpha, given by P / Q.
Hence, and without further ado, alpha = 1.04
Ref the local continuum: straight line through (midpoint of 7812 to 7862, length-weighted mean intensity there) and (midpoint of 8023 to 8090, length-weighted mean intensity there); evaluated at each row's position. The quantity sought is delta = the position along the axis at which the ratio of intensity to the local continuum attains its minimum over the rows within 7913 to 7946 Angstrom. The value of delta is 7914.95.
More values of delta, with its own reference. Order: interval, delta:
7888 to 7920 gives 7914.95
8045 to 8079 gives 8073.25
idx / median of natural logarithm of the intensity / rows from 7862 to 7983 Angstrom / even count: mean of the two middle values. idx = 2.31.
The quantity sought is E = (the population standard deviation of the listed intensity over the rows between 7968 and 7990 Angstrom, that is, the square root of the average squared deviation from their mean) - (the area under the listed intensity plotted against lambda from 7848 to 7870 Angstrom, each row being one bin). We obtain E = -233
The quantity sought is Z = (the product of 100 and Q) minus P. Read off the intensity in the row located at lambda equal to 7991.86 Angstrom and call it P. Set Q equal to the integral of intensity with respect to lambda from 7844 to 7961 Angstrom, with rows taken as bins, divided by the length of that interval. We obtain 1004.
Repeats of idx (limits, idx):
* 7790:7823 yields 2.41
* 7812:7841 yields 2.35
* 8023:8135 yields 2.37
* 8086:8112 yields 2.34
